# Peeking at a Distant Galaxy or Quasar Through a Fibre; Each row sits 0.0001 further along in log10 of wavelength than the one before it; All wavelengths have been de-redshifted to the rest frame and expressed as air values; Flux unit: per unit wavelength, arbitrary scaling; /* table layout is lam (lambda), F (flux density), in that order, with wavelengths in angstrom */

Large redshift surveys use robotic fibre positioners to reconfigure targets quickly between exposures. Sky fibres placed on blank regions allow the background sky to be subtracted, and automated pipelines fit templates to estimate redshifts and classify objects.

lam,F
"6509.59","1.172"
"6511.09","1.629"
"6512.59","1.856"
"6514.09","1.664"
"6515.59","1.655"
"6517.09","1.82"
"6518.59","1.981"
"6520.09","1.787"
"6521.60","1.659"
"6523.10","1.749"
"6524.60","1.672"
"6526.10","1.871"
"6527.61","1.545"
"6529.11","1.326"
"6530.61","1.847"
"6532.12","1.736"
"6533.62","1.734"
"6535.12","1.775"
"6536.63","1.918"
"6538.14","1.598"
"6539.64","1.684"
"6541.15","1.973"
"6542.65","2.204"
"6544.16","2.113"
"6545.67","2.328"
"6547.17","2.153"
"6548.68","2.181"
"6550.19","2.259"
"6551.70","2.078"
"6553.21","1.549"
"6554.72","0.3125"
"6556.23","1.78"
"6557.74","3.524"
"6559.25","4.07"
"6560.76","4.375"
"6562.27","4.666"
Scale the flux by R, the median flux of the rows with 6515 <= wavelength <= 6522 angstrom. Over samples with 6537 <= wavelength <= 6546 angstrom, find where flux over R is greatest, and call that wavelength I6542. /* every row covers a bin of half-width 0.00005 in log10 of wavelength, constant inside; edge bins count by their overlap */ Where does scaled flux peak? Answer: 6545.67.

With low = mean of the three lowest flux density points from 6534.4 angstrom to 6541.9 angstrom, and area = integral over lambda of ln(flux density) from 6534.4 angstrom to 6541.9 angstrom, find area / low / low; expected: 1.53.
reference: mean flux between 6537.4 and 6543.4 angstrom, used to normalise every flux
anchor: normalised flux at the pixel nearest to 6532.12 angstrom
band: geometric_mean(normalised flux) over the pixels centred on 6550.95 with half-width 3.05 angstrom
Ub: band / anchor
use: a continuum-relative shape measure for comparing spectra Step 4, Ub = 1.15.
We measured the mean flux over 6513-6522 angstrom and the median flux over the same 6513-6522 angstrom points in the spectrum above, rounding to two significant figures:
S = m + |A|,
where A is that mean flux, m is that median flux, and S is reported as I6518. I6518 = 3.5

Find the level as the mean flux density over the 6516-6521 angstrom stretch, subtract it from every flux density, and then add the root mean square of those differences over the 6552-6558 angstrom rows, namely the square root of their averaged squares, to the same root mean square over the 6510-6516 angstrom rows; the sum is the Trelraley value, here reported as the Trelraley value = 1.3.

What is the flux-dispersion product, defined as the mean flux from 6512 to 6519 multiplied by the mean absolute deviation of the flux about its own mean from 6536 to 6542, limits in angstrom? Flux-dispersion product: 0.27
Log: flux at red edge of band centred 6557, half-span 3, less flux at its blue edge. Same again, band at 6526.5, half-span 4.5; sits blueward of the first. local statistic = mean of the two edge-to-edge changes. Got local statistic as 1.9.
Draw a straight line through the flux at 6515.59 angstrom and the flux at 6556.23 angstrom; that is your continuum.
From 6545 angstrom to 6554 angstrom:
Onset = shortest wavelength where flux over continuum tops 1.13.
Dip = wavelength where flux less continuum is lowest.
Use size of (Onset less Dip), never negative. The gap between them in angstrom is 7.5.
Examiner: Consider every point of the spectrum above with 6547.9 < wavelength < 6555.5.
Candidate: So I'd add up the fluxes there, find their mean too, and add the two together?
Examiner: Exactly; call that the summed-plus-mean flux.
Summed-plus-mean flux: 10.1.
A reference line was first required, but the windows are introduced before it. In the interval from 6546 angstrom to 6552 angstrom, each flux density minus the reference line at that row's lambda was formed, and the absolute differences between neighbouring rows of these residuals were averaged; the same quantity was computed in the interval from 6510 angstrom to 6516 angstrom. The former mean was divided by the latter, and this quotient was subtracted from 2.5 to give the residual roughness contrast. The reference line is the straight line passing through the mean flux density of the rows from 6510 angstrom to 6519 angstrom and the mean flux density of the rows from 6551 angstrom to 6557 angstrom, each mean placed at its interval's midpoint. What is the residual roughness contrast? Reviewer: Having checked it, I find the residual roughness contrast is 1.8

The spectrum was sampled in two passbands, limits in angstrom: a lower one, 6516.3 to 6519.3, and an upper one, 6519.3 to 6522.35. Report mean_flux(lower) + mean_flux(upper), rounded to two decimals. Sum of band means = 3.62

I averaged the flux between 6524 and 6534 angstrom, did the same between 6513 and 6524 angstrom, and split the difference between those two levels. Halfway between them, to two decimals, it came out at 1.72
